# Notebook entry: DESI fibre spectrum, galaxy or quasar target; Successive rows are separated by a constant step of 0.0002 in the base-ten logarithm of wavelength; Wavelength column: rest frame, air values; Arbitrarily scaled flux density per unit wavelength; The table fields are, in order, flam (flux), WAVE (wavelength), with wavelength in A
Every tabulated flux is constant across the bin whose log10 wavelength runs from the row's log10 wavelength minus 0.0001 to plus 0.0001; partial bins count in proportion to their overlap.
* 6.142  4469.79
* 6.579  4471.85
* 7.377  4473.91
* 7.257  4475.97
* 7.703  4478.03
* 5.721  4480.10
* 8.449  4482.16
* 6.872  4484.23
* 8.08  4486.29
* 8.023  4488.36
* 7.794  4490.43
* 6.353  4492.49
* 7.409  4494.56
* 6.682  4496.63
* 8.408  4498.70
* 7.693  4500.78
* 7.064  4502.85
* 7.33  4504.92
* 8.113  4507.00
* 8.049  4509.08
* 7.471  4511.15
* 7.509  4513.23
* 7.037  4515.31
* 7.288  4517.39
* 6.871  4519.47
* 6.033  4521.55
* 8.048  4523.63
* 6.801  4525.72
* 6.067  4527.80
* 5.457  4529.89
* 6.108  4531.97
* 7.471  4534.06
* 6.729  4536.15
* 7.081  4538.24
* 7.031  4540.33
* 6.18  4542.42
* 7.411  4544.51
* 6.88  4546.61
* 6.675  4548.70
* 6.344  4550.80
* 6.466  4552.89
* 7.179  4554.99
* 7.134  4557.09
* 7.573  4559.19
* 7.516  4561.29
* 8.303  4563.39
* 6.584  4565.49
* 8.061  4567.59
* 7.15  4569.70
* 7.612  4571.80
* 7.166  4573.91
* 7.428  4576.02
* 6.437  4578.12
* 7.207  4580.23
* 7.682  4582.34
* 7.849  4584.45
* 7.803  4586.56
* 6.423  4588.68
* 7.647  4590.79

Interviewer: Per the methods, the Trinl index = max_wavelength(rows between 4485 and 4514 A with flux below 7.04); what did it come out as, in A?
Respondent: 4496.63 A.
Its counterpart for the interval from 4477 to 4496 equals 4492.49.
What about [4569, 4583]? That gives 4578.12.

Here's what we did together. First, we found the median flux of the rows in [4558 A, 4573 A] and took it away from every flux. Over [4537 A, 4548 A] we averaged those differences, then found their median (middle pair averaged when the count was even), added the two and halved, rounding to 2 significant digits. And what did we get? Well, -0.60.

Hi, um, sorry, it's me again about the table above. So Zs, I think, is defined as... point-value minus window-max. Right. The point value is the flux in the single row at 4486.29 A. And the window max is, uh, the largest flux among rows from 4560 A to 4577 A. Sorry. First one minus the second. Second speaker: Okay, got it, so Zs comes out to -0.22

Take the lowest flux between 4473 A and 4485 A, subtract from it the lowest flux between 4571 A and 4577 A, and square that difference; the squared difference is 2.1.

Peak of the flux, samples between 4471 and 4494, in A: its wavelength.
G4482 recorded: 4482.16 A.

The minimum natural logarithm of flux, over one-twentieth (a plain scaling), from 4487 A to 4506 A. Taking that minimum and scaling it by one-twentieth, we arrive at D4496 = 0.092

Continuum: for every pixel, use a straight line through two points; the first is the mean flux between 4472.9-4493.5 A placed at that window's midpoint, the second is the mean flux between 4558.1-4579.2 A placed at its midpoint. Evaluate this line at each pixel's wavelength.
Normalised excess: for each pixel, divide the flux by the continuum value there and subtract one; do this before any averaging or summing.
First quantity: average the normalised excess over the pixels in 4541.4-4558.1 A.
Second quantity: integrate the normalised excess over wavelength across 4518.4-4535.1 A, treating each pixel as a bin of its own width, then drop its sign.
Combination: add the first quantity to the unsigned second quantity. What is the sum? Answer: 1.7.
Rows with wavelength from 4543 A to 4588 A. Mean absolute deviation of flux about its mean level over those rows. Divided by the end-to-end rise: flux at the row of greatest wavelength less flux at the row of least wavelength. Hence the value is 1.1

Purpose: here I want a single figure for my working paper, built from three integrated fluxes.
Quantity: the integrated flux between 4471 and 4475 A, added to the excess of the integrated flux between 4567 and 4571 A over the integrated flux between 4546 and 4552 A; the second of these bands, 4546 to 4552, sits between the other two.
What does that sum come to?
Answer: 19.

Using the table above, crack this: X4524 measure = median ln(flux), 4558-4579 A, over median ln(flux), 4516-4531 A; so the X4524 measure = 1.05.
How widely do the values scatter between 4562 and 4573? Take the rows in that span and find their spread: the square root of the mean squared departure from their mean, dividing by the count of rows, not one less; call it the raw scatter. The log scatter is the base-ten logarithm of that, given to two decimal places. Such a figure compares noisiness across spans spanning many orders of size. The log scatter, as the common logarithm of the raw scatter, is -0.21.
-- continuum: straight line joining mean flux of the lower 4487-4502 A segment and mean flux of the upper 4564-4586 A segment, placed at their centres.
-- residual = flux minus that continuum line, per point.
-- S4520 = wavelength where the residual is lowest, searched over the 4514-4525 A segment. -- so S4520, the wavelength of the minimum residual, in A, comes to 4521.55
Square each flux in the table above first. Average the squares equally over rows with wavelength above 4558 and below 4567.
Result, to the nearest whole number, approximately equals 57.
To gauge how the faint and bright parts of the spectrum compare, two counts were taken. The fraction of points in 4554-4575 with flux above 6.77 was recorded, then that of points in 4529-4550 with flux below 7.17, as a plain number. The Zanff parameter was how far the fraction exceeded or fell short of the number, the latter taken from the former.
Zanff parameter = -7.1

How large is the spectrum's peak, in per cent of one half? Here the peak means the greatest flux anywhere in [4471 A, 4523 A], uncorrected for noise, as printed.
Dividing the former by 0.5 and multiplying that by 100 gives 1690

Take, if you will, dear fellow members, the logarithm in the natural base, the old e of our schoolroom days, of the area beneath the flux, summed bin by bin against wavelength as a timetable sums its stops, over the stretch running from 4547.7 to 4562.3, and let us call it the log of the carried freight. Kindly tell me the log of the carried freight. 4.6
